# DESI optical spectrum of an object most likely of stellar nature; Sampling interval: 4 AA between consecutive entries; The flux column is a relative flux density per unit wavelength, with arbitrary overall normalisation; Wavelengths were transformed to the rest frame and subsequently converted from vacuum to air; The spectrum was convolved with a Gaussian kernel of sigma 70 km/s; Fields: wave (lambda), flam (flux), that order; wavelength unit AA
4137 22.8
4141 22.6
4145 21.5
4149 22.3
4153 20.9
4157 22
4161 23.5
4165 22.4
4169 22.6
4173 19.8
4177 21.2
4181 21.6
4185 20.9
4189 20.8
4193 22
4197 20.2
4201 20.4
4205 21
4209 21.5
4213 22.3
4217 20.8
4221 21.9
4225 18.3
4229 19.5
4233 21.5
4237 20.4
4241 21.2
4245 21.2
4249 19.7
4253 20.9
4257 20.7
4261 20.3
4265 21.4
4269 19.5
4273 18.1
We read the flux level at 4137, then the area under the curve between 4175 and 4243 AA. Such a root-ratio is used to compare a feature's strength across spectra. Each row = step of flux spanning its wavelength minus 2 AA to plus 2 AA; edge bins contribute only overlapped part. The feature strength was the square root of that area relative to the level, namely 7.90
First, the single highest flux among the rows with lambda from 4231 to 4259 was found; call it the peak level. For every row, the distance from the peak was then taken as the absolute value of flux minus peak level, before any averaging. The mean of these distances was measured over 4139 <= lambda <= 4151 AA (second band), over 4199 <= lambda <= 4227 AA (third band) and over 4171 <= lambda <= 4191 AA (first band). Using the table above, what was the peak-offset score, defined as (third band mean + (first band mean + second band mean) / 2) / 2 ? 0.81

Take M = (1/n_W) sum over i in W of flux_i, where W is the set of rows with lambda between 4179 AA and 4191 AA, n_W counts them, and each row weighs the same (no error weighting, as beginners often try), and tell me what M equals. 21.1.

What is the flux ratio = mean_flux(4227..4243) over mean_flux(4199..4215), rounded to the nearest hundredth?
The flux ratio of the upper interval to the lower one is 0.97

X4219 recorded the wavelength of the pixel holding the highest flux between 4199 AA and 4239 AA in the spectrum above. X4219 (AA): 4213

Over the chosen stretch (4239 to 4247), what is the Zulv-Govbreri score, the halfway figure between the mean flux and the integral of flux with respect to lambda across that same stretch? 95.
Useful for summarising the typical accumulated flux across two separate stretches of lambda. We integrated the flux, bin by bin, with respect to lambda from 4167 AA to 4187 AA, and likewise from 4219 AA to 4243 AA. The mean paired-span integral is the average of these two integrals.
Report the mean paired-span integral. 458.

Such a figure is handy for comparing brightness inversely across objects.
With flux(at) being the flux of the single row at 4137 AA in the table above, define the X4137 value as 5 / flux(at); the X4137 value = 0.22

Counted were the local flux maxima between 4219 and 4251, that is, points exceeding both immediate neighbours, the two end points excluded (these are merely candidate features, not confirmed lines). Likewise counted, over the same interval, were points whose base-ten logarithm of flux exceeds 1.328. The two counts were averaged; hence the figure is 1.5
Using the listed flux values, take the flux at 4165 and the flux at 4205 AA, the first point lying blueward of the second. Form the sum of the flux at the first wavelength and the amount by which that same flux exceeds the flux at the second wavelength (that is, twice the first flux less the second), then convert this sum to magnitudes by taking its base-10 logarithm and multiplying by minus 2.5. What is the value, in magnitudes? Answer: -3.44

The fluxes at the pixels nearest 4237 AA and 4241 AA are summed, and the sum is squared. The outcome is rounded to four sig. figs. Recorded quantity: 1731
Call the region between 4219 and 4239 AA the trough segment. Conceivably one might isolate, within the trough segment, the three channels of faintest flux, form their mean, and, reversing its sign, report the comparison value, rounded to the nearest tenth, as -19.4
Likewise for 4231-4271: -19.8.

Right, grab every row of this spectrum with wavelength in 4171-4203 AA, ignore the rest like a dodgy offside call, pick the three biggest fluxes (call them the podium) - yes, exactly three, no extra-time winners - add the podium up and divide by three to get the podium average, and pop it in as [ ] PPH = 21.6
